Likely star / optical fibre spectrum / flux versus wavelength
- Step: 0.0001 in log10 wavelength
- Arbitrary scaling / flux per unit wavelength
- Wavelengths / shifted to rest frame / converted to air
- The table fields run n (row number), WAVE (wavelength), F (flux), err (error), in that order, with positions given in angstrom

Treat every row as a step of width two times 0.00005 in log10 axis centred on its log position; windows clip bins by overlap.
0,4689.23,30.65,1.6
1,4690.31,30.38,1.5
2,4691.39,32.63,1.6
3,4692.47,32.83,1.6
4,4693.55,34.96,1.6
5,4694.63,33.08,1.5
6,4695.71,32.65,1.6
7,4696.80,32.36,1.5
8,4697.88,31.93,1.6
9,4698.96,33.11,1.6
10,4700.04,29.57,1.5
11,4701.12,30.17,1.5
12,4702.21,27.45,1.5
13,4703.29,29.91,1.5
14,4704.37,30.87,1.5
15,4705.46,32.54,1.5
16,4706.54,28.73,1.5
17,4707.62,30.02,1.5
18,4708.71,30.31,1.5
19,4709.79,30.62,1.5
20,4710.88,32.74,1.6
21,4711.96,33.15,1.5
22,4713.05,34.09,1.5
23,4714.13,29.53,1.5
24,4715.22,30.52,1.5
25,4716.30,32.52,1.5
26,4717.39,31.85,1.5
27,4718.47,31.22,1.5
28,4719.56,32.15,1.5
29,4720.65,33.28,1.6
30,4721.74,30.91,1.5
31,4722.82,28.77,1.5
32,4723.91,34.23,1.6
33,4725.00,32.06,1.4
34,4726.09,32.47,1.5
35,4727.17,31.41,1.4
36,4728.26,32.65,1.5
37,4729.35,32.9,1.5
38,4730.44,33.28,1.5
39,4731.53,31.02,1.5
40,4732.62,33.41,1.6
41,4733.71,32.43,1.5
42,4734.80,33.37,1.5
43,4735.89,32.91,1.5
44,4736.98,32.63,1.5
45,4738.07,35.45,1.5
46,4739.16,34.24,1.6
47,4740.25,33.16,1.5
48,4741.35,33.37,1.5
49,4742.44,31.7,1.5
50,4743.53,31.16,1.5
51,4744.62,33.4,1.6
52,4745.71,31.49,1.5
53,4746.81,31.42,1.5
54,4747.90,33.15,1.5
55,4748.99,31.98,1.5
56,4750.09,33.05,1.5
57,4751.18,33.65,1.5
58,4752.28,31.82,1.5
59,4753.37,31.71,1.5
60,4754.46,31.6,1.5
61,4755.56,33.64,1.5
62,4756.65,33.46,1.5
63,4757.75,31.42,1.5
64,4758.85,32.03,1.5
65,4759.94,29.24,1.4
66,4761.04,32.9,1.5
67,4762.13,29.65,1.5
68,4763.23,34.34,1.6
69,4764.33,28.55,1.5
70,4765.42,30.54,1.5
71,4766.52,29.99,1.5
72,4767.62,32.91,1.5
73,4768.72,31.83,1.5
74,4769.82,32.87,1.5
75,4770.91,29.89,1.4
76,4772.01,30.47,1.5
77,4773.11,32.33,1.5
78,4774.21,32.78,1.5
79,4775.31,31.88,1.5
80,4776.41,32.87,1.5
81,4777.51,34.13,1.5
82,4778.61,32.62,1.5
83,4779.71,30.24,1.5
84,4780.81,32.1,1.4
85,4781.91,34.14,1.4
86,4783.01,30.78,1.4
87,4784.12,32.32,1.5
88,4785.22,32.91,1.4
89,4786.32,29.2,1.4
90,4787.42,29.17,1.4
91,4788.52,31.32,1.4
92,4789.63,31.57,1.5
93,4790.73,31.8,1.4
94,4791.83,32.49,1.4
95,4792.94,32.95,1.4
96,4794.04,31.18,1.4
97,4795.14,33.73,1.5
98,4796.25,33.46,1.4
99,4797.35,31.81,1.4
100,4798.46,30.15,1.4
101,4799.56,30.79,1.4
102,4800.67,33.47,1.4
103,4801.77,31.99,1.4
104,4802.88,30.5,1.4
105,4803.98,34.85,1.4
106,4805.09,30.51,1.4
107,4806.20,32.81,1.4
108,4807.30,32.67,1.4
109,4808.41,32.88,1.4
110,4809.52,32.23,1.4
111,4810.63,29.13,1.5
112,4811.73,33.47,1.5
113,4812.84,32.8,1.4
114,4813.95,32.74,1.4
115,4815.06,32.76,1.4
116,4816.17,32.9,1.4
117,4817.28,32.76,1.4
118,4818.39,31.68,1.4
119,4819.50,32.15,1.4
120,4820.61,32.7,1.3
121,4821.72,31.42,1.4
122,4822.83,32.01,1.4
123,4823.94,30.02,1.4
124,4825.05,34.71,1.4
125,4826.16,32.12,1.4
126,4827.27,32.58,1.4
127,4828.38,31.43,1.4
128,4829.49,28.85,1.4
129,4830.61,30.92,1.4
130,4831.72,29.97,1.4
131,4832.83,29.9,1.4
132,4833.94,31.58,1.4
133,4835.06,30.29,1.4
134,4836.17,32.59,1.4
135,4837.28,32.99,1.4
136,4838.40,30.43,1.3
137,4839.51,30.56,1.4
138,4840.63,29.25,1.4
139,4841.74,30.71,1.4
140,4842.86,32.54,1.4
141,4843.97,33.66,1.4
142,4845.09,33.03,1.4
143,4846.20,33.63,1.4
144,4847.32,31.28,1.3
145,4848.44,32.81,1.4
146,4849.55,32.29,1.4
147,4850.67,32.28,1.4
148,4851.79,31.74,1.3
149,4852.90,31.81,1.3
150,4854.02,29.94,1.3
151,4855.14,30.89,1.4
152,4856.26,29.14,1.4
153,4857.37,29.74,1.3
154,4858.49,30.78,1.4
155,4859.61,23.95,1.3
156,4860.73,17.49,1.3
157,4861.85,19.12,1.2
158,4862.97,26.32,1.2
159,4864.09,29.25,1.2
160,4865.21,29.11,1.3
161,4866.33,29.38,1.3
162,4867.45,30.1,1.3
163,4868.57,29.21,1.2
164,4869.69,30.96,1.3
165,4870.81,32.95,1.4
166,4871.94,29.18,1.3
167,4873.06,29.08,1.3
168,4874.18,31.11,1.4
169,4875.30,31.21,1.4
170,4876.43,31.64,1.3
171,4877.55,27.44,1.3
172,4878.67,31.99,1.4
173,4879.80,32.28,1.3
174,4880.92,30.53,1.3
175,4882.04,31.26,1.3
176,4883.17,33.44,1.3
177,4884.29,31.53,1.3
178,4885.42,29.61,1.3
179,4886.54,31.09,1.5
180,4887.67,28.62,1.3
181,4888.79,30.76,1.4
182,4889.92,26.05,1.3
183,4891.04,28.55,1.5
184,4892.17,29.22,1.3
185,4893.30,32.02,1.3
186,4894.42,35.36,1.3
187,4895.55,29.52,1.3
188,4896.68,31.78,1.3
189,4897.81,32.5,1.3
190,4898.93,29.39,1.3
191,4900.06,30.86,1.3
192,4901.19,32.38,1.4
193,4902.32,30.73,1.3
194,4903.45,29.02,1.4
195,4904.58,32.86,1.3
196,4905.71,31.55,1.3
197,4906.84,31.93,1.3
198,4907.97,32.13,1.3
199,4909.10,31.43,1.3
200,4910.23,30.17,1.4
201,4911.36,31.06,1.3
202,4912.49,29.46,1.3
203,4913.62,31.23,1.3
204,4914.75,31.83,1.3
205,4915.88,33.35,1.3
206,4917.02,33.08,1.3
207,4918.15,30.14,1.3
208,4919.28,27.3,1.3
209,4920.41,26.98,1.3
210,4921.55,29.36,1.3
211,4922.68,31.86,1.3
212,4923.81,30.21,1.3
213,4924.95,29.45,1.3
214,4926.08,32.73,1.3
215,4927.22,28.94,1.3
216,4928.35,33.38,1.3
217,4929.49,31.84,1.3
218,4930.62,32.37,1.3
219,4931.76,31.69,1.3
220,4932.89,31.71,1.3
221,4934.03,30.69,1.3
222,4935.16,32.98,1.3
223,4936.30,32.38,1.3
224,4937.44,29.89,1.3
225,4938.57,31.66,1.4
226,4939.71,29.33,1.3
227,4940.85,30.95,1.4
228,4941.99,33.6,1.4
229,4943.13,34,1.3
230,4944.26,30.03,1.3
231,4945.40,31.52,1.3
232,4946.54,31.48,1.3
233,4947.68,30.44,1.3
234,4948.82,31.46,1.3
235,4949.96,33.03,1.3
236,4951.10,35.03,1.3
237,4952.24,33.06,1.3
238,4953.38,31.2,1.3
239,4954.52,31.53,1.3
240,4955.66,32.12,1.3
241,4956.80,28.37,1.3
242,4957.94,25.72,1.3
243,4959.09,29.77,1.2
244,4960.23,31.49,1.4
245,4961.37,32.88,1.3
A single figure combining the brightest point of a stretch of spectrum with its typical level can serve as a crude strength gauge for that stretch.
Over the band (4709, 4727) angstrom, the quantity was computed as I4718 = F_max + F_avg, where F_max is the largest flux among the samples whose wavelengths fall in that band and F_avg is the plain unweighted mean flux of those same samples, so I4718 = 66.1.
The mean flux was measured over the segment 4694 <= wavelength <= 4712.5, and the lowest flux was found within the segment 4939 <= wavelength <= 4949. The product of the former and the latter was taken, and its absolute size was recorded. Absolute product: 913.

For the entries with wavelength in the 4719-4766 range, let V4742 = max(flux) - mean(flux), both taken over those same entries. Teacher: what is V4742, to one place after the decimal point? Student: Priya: 3.2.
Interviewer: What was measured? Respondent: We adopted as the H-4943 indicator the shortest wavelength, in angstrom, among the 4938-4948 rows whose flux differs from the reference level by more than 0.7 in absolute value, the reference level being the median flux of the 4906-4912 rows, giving 4939.71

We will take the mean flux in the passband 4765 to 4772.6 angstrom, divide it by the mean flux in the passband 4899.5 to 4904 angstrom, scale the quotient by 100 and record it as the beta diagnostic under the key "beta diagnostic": 102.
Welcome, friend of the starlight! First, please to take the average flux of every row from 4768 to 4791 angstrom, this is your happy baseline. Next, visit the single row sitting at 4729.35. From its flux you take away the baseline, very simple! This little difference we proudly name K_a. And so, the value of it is 1.1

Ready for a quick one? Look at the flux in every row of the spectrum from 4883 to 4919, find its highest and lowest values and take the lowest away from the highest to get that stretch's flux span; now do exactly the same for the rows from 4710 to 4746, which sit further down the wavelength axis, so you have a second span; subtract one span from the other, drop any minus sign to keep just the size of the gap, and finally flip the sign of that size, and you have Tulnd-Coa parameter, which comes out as -2.6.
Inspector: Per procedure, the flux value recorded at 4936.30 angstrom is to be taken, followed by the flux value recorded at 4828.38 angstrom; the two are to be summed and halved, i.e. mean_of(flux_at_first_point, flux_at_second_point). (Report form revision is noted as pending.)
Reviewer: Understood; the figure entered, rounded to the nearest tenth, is 31.9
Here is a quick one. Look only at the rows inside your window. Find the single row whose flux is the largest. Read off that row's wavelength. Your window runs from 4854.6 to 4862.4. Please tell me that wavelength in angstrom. 4855.14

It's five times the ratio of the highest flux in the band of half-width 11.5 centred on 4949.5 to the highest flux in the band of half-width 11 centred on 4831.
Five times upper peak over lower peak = 5.05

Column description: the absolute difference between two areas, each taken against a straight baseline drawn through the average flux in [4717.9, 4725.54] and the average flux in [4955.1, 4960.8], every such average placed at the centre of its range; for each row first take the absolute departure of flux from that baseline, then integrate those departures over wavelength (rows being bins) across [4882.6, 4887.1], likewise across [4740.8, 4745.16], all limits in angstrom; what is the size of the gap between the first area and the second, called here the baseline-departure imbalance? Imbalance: 2.3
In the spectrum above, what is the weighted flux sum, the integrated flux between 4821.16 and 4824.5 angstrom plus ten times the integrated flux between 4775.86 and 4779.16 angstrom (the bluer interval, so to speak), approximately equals 1200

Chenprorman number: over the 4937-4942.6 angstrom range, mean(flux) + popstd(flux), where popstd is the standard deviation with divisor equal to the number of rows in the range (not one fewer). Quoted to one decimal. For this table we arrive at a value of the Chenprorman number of 32.6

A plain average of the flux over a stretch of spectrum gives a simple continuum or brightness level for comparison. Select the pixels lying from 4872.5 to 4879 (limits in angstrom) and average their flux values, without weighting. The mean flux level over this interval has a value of 30.4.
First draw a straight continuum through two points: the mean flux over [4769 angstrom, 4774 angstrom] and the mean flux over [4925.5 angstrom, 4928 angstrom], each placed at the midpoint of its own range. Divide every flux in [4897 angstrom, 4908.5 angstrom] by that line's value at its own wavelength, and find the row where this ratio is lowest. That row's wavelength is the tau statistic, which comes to 4903.45 angstrom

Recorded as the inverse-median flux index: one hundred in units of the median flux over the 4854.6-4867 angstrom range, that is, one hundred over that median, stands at 3.43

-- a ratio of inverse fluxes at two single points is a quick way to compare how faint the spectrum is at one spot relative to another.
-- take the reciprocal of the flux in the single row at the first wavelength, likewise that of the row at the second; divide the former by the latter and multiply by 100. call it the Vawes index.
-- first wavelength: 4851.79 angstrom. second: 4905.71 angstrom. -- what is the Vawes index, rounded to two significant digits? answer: 99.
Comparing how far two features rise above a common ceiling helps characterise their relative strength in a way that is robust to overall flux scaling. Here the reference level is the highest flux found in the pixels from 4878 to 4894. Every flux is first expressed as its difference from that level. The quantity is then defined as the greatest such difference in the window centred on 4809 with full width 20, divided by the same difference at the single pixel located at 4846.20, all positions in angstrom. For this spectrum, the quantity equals 7.4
